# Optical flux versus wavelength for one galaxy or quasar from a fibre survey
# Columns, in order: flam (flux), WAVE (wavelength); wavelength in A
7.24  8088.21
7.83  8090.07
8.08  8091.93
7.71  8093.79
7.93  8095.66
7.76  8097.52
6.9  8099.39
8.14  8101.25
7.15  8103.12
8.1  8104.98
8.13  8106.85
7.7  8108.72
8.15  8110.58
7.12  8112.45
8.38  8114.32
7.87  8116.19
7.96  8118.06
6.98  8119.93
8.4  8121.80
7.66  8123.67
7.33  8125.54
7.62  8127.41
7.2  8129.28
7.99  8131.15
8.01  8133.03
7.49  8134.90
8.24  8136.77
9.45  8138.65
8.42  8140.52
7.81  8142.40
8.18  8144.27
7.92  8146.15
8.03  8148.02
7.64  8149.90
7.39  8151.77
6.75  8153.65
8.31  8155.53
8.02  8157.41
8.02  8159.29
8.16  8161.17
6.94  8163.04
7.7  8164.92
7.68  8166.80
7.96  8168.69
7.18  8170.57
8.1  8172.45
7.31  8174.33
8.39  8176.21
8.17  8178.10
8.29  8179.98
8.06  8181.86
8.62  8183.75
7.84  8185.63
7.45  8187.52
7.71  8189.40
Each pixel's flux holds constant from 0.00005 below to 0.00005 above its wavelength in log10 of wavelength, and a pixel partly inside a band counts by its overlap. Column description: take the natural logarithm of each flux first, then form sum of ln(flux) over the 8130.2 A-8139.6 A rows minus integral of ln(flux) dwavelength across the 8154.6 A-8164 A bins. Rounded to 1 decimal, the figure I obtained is -8.9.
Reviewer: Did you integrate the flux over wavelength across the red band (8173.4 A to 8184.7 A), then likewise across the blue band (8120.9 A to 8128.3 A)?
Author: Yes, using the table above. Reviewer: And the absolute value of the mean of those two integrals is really 75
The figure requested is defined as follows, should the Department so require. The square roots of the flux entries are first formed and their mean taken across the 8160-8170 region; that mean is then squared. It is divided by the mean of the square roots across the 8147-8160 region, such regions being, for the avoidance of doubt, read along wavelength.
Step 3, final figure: 2.76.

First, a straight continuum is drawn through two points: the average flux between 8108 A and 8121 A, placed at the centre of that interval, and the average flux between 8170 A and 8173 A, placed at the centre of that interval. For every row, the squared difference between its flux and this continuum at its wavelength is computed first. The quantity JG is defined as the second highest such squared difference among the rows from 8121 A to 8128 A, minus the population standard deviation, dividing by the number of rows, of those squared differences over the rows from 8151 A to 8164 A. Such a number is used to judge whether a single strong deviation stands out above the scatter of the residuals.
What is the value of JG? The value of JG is -0.1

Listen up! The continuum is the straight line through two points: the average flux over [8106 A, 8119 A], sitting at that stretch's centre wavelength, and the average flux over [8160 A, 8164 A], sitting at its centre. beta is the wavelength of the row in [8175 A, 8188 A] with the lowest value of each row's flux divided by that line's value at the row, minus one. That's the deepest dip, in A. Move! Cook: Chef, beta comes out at 8187.52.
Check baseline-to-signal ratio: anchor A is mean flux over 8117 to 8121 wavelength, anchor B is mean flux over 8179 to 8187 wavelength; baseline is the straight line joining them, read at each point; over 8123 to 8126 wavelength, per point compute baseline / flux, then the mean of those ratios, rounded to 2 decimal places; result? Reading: 1.01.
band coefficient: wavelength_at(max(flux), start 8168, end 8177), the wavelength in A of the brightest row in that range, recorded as 8176.21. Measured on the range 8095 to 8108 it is 8101.25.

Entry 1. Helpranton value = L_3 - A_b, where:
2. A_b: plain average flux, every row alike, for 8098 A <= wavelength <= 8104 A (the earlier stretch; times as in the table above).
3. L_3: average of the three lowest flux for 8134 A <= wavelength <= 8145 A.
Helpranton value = 0.4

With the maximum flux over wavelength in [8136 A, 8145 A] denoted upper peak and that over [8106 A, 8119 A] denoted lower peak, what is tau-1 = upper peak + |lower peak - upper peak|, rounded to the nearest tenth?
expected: 10.5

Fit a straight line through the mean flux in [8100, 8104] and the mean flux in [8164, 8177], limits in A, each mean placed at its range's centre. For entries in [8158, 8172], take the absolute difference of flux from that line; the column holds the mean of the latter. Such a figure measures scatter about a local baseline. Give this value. 0.34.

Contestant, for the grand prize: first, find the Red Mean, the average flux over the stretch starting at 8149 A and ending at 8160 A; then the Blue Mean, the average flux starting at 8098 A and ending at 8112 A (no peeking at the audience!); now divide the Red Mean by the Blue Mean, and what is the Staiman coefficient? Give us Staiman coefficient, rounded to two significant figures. 0.99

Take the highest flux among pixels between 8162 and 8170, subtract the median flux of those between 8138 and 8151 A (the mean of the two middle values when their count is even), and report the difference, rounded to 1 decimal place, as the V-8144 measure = -0.1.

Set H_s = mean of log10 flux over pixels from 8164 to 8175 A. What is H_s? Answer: 0.884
